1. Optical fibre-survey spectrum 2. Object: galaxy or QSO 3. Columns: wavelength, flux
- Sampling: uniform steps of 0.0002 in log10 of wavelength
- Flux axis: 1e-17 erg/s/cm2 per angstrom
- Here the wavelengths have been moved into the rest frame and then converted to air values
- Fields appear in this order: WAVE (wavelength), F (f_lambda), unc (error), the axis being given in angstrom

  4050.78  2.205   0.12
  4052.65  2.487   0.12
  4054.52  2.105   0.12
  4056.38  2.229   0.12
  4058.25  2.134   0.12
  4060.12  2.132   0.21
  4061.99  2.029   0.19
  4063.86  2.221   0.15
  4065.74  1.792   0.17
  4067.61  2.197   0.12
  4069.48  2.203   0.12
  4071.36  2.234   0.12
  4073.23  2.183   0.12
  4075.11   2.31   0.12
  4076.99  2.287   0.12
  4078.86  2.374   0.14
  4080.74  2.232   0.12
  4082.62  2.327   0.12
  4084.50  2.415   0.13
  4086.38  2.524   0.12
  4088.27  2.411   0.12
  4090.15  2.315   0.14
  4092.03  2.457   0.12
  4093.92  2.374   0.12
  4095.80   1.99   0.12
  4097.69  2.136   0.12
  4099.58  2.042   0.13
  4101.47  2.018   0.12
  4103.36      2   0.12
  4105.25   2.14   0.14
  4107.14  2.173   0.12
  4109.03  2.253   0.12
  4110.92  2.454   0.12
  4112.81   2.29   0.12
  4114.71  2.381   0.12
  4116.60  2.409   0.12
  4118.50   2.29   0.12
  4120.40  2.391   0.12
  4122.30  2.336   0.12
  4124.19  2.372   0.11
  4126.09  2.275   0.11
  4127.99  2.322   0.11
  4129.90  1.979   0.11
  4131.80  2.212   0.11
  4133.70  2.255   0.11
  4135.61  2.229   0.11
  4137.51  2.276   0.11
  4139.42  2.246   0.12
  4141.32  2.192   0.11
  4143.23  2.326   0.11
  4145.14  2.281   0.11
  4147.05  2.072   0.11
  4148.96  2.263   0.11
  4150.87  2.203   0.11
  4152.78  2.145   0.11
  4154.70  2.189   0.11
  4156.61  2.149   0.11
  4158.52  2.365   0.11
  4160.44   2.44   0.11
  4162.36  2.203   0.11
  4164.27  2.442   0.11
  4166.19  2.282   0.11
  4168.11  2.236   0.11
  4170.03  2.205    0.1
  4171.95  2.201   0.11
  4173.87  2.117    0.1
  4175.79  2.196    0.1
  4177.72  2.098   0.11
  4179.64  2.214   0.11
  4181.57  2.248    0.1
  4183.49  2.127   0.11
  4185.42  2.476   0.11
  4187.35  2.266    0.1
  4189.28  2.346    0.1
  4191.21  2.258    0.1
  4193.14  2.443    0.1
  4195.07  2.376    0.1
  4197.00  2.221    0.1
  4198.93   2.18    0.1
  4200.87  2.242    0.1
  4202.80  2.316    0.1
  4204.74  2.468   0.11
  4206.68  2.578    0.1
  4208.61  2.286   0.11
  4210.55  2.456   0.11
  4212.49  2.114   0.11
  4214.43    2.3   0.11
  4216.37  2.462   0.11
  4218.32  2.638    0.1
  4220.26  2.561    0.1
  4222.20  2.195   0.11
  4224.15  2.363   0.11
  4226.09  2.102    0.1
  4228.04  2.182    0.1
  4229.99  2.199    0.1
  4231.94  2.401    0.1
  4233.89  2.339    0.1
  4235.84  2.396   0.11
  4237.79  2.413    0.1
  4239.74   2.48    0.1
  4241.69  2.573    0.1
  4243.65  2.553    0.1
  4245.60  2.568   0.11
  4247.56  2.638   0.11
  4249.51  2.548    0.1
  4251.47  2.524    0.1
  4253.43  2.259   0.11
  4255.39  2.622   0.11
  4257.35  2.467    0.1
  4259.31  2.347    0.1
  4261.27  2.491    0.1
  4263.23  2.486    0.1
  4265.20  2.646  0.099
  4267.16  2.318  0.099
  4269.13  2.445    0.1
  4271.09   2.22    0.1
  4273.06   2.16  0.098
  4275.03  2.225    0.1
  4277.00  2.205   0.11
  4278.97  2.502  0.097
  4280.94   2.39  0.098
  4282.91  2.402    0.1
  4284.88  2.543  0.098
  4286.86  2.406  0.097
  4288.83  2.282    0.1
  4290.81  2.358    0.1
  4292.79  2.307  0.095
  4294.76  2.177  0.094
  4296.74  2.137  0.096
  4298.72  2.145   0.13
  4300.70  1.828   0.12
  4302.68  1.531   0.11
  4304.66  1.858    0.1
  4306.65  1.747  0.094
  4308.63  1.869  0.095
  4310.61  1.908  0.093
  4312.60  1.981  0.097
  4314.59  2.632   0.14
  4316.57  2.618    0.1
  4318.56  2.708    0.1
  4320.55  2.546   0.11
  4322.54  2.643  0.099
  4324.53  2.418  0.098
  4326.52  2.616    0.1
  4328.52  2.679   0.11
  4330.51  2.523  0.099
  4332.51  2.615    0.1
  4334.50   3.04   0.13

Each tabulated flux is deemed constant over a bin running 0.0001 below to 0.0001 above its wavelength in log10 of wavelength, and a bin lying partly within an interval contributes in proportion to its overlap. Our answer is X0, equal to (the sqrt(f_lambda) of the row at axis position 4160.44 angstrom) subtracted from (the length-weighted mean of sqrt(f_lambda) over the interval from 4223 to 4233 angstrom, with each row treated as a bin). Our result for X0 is -0.064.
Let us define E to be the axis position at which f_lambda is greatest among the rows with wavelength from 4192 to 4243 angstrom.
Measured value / 4218.32 angstrom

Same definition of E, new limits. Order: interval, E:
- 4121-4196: 4185.42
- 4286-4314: 4286.86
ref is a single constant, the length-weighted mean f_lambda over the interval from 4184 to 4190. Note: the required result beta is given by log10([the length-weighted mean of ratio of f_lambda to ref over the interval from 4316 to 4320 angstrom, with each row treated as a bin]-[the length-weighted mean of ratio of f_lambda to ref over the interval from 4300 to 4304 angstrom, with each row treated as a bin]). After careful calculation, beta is -0.4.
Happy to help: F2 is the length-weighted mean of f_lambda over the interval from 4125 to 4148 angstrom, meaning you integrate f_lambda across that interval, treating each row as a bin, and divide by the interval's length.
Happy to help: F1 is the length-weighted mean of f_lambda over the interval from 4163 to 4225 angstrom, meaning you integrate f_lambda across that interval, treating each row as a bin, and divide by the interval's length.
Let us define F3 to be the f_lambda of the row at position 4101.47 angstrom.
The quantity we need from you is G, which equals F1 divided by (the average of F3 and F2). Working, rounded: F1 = 2.31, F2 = 2.22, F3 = 2.018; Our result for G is 1.09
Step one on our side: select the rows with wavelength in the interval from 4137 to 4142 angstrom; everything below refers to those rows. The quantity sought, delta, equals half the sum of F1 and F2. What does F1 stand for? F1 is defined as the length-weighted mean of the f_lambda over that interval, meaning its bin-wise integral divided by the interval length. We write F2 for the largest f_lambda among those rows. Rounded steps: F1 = 2.24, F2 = 2.276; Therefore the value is 2.26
